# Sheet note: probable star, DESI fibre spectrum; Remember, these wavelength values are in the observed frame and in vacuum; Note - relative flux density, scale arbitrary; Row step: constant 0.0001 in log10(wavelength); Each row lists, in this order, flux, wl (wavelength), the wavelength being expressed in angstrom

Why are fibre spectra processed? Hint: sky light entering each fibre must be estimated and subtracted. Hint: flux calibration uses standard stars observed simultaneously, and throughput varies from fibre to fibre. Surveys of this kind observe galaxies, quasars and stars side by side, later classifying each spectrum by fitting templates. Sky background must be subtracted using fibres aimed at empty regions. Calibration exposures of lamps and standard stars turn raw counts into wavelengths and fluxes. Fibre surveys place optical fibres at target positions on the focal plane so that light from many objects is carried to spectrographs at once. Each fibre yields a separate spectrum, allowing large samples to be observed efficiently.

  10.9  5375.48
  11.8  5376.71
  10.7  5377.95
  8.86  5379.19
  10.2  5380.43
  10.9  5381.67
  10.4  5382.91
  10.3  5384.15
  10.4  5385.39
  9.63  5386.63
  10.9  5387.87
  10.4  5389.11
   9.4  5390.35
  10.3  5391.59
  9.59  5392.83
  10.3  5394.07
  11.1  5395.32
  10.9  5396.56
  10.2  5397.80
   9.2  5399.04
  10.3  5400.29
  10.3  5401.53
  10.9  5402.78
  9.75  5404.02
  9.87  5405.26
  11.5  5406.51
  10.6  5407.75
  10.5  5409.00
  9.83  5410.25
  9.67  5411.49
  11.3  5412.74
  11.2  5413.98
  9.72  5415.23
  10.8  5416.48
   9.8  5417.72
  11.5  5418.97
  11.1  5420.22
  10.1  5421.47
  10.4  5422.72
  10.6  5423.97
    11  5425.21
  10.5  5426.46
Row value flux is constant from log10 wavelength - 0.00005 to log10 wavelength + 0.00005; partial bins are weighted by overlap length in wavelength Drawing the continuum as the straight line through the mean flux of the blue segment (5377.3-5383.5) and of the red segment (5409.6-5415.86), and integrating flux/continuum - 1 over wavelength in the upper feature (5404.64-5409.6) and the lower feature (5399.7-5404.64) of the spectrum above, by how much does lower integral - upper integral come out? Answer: -0.14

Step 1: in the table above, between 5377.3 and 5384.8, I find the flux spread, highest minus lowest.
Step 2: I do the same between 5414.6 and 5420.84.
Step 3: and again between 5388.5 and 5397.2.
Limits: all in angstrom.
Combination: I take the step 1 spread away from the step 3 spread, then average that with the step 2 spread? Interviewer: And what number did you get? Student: 0.72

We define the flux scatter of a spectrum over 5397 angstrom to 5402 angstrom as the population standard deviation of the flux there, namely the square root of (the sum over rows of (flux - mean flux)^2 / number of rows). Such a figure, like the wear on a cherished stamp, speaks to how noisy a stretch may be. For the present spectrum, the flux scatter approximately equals 0.46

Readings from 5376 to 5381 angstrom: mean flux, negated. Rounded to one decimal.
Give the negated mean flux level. -10.4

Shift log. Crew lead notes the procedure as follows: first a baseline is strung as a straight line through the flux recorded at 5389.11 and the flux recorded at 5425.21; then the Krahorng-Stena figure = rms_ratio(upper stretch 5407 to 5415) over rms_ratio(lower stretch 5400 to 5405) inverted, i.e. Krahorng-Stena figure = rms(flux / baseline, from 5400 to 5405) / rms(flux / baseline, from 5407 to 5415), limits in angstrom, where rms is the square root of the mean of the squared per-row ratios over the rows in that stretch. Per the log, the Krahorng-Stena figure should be 0.99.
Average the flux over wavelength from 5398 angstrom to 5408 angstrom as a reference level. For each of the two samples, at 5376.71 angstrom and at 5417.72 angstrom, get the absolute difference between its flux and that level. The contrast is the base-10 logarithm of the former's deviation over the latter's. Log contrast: 0.5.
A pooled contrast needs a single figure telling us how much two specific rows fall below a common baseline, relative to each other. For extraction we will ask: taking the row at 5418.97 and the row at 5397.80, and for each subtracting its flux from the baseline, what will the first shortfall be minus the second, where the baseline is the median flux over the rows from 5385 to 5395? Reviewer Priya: -1.3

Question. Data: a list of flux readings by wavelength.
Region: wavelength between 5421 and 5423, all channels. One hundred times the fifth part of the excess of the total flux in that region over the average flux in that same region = 205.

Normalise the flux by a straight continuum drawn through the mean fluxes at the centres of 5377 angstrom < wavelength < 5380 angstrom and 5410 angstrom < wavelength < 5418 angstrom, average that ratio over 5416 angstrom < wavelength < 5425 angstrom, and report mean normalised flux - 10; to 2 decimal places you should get -8.98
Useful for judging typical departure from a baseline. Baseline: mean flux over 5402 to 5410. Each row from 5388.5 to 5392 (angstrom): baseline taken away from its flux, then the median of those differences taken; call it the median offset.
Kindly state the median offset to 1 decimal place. -0.2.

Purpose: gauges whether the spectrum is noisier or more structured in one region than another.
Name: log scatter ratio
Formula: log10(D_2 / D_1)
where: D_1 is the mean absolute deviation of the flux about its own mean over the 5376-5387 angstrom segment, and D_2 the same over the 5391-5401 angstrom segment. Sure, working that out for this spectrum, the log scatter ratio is -0.10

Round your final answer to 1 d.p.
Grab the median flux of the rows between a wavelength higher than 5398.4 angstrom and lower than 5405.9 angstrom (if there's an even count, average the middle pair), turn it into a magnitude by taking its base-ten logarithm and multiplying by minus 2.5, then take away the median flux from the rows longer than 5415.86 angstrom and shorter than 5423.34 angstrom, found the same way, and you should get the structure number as -13.1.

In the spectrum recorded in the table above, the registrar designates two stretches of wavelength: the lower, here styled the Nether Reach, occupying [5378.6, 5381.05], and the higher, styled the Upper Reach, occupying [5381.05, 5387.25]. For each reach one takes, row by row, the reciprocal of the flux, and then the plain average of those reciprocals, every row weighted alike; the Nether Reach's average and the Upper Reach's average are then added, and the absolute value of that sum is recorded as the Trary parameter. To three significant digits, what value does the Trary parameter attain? 0.202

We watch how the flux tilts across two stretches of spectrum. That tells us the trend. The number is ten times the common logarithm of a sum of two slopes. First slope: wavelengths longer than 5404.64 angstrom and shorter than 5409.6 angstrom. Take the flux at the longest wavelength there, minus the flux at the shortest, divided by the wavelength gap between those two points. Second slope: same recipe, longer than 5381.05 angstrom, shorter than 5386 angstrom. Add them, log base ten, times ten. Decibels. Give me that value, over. -15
